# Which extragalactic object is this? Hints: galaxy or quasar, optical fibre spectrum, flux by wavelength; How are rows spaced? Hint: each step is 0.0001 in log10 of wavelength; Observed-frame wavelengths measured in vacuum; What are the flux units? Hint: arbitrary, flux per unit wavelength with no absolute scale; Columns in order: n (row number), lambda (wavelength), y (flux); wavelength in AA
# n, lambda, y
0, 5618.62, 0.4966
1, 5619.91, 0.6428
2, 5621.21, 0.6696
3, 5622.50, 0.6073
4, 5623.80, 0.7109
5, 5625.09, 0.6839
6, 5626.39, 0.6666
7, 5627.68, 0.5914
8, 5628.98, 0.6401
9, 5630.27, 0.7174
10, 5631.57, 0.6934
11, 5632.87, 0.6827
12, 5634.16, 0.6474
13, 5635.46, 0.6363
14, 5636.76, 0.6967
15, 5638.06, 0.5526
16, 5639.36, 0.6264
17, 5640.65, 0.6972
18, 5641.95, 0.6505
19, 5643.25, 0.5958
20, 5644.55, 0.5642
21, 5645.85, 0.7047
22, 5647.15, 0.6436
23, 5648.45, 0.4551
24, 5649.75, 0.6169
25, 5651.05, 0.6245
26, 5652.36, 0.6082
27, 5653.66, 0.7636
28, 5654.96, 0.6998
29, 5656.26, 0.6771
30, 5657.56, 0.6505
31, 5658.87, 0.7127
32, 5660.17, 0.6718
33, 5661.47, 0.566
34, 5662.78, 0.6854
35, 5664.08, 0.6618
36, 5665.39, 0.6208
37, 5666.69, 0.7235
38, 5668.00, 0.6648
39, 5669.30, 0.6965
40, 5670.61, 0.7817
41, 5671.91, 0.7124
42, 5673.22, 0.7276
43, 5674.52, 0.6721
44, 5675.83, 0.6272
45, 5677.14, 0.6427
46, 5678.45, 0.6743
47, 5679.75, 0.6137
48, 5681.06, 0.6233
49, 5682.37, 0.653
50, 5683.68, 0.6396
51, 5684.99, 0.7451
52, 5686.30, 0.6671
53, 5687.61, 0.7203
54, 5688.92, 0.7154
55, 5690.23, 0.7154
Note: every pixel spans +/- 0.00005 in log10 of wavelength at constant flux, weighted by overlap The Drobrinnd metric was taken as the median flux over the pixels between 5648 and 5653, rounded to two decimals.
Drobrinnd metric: 0.61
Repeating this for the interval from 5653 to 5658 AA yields 0.69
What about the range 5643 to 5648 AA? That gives 0.62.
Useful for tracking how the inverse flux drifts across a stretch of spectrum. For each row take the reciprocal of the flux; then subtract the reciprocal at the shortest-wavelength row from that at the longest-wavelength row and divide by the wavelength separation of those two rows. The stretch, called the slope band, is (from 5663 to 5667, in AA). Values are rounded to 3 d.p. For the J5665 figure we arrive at -0.049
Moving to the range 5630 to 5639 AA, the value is 0.053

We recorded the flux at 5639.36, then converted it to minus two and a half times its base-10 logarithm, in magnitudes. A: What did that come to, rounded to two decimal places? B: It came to 0.51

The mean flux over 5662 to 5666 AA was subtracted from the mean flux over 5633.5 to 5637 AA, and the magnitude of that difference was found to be 0.00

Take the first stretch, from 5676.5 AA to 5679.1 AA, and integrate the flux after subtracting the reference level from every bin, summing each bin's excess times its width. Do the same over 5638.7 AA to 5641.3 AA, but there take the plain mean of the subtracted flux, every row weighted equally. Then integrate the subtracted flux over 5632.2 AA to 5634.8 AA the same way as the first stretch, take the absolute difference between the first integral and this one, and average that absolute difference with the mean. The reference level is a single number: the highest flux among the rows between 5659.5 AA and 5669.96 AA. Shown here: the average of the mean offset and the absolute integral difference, -0.022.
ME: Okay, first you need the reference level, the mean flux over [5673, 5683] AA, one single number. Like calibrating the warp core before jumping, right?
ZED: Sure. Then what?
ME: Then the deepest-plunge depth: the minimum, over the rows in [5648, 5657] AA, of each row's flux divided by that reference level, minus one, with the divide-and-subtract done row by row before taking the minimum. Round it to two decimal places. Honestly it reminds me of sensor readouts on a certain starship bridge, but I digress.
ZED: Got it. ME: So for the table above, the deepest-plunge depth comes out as -0.30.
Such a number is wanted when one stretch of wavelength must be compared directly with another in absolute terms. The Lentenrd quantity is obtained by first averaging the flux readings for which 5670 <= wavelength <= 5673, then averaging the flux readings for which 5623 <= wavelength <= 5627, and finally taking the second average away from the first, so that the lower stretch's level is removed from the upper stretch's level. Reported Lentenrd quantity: 0.06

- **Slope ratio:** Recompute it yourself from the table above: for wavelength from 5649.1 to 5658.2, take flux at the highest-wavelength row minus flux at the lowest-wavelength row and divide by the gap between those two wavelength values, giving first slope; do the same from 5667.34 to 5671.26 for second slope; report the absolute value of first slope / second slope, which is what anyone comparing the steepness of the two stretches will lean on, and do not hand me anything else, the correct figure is 0.1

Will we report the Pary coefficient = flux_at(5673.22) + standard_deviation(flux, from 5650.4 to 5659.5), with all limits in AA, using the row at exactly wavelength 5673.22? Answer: 0.78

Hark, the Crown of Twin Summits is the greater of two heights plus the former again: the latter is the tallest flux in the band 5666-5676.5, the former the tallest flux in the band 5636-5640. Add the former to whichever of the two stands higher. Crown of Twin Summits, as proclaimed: 1.48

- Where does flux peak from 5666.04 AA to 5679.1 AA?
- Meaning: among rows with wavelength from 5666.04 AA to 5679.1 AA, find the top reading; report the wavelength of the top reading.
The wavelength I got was 5670.61 AA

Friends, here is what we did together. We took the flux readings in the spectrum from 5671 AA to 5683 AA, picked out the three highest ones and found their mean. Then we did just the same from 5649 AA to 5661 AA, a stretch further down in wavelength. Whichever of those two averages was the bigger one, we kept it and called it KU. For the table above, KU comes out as 0.725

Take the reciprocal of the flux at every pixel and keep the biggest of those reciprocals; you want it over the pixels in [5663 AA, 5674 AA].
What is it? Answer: 1.61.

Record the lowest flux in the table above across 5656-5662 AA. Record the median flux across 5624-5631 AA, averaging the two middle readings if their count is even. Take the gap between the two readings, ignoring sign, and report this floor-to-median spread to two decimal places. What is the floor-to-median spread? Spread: 0.10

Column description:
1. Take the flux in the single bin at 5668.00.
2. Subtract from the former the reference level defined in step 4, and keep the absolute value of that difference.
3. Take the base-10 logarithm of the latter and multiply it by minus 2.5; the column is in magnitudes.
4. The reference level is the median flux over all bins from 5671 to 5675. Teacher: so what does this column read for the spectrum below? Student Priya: 3.3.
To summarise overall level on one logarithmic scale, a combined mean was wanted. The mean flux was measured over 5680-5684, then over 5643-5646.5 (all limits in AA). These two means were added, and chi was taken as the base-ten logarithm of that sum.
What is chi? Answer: 0.100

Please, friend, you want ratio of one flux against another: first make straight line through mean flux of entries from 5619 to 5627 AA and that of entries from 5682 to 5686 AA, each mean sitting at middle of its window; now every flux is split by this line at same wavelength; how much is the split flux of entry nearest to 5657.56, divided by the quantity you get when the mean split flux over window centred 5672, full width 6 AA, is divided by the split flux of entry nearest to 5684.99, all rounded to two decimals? 1.00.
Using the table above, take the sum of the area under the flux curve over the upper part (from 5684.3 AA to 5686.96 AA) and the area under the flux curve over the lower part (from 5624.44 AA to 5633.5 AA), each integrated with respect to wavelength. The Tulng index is 7.9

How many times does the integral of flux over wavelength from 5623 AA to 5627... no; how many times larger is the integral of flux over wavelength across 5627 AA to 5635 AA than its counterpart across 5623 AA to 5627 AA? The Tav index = 1.9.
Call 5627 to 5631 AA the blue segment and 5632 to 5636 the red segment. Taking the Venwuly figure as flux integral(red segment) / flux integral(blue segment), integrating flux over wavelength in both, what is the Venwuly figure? 1.01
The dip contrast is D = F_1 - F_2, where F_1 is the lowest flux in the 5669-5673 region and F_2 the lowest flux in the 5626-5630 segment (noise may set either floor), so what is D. 0.11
